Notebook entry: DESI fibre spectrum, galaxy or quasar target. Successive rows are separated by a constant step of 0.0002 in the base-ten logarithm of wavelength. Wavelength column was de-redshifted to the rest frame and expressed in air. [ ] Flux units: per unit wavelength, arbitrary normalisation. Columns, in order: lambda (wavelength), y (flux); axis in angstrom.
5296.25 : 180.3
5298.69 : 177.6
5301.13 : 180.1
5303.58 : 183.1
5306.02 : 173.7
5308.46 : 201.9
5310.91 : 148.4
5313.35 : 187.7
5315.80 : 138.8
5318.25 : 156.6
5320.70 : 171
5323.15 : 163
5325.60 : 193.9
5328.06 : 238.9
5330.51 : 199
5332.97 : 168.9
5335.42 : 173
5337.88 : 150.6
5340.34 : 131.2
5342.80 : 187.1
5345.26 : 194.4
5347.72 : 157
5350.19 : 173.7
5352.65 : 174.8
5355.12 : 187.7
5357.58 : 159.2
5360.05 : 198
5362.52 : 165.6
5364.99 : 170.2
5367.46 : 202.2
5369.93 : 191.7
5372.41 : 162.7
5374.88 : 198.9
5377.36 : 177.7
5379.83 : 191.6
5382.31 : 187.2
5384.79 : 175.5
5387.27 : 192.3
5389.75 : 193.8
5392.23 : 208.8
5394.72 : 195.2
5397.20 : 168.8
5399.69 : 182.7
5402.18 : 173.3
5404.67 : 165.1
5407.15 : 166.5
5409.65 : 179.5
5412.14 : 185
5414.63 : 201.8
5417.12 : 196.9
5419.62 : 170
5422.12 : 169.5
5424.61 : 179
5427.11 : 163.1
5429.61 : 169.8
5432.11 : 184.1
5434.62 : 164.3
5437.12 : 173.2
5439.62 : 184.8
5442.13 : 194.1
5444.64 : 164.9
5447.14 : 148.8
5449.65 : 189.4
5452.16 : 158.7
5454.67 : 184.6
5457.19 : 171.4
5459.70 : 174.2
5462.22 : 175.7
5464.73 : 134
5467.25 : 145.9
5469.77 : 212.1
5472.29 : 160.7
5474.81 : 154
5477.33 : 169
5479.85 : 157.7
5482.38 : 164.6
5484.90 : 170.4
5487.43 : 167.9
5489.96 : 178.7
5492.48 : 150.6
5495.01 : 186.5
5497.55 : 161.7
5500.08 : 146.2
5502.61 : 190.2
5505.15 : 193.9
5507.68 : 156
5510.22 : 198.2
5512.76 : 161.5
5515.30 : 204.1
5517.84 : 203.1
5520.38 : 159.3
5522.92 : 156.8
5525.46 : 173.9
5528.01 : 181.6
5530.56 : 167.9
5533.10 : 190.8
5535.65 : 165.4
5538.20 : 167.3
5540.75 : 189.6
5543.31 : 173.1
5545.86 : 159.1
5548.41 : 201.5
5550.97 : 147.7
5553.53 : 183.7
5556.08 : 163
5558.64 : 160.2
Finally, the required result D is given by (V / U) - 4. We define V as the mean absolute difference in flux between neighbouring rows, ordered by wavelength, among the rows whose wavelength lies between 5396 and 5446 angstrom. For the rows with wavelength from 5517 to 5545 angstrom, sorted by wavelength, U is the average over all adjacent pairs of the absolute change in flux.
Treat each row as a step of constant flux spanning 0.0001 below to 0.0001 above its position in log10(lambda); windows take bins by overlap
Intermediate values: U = 17.4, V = 12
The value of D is -3.32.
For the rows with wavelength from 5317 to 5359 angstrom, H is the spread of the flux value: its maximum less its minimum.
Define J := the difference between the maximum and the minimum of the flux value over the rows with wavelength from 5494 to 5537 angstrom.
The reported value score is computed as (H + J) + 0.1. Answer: 166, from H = 108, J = 58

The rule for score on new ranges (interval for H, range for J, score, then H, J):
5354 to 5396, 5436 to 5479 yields 128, 50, 78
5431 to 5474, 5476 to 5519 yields 136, 78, 58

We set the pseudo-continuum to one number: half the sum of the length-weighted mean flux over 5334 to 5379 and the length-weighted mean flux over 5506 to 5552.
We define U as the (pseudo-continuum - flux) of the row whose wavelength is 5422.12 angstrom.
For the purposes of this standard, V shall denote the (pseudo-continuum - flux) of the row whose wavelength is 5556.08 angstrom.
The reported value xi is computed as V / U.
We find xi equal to 2.1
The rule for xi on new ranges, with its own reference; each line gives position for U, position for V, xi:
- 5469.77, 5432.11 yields 0.2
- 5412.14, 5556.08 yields -1.3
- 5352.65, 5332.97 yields 8.4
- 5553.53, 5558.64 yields -1.9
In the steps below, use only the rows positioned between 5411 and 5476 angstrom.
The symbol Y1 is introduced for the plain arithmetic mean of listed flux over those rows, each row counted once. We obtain 173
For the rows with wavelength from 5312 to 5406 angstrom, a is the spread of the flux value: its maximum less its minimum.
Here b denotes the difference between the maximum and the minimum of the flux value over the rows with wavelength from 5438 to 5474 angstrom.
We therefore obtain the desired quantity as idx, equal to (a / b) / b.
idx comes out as 0.0177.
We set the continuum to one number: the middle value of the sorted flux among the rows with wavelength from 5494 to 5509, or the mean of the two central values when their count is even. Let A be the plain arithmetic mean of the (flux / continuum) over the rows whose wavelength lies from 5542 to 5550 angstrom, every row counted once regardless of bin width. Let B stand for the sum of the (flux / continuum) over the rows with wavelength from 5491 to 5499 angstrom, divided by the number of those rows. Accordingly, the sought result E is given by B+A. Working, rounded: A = 1.02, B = 0.96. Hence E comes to 1.98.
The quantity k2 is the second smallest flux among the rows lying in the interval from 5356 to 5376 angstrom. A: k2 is 162.7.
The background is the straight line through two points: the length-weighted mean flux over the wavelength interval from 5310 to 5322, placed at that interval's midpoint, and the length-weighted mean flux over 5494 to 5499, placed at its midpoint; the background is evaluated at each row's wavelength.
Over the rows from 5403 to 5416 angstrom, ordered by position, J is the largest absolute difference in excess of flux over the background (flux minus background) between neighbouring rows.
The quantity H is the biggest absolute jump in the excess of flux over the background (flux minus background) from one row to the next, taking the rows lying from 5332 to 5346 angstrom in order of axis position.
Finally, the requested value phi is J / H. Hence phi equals 0.3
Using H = 56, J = 17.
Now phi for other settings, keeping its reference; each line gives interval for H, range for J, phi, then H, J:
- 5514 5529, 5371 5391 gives 0.8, 44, 36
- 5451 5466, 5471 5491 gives 0.4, 42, 15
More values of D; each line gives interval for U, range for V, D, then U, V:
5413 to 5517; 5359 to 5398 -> -3.13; 20.7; 18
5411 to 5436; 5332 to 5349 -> -2.09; 12.8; 24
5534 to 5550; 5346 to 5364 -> -2.88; 19.4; 22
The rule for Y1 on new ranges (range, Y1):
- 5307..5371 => 176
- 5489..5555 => 175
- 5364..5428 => 183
